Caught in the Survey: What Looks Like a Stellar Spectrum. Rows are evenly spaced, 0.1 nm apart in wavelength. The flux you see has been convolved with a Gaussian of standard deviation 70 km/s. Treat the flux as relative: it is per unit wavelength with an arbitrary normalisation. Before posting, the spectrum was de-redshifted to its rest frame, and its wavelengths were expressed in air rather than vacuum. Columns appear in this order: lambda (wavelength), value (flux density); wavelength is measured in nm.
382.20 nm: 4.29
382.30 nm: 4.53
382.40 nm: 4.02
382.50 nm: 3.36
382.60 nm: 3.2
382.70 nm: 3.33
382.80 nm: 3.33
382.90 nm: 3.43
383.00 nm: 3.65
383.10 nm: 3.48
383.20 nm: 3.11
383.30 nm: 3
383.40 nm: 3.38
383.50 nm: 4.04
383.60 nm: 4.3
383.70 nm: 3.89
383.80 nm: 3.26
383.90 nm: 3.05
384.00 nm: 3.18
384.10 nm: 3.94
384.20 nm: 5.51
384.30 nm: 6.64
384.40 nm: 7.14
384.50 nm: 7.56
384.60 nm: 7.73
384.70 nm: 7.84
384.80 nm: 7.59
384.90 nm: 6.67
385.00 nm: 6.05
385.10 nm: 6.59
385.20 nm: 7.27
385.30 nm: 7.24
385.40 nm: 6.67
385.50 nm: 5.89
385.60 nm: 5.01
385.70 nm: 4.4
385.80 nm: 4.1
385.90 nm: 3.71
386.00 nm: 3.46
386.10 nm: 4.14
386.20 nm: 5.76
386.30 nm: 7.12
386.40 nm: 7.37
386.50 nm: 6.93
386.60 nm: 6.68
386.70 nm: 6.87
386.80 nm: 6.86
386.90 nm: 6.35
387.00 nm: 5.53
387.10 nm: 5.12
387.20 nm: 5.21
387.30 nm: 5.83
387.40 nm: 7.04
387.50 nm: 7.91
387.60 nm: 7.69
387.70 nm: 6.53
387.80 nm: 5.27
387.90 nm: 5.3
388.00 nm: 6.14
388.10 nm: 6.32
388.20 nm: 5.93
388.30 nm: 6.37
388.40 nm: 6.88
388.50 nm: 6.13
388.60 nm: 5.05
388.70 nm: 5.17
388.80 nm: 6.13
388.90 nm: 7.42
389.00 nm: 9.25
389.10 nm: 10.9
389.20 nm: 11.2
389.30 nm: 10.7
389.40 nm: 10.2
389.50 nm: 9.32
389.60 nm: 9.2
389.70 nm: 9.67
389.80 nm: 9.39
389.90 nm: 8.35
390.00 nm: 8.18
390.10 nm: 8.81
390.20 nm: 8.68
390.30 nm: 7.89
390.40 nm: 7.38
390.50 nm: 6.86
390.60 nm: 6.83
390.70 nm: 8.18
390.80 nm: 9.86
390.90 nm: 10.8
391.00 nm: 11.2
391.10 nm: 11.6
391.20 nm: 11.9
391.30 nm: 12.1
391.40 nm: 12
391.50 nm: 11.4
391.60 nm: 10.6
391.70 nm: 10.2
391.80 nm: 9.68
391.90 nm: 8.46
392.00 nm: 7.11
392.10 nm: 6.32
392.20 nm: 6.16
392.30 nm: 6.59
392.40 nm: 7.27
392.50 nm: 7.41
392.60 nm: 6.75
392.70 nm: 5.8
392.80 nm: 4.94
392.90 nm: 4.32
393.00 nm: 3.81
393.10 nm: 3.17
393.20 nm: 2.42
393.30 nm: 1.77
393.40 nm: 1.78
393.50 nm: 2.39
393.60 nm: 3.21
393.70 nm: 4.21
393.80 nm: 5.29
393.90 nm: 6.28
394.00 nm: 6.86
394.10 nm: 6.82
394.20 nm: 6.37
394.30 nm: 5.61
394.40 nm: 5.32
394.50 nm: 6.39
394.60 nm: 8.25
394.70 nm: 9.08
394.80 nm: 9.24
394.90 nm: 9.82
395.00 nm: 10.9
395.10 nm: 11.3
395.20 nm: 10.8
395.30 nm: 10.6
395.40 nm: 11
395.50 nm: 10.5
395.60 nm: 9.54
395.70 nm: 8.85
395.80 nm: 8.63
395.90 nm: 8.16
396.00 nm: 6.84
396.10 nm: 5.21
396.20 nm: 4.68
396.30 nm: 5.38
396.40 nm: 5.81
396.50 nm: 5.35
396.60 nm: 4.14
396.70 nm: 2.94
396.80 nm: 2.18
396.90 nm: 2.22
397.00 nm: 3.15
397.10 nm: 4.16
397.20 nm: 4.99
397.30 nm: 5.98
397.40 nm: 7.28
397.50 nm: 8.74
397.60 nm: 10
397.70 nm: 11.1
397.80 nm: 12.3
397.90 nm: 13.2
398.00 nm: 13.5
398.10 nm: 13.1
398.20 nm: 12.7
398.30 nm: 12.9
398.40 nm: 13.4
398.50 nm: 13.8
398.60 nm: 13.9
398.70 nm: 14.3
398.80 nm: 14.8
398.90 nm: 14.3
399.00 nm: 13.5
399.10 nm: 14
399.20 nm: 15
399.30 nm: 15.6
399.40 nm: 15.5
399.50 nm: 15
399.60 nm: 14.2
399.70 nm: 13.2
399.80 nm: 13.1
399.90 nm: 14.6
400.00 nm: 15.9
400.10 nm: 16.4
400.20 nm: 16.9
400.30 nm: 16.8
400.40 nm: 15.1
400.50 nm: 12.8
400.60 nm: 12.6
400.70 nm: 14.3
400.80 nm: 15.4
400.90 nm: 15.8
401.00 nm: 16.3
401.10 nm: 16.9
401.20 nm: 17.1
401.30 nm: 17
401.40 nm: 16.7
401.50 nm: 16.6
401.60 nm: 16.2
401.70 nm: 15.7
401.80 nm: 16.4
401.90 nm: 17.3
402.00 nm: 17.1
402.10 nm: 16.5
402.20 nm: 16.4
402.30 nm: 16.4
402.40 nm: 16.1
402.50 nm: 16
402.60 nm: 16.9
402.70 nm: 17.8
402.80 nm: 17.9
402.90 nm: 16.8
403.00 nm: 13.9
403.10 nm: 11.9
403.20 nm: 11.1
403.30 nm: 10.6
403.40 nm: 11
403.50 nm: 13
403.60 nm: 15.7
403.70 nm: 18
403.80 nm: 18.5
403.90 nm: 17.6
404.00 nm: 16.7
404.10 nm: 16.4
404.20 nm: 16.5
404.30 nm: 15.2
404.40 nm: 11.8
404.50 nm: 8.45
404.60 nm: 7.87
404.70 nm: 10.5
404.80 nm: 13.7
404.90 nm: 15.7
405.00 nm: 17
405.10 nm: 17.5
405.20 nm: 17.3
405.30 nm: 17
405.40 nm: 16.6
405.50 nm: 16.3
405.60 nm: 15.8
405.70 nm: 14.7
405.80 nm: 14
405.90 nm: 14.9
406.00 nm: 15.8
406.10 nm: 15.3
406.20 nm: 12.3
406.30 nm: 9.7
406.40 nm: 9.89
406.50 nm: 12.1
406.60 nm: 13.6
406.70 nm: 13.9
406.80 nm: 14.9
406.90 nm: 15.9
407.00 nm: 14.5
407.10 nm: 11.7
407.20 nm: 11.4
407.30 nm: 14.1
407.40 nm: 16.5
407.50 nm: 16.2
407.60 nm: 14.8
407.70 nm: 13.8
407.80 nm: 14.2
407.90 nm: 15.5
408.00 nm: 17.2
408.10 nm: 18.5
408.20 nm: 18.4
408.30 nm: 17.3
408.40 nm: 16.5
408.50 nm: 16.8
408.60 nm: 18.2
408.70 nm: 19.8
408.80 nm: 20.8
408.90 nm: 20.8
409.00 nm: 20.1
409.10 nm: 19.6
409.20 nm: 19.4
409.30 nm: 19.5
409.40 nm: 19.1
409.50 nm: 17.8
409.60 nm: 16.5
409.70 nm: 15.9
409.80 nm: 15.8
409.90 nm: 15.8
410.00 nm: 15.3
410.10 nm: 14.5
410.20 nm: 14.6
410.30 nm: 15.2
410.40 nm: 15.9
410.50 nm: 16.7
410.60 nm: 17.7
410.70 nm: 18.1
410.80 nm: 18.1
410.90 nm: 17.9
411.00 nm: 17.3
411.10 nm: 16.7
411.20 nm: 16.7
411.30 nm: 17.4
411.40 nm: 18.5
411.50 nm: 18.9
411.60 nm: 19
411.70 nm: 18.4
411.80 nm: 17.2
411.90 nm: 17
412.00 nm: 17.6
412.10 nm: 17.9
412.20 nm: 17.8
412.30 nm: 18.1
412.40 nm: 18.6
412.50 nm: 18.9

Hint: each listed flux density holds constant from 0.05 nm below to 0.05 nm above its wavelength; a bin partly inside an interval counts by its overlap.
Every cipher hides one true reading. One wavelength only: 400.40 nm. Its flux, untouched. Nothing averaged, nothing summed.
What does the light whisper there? 15.1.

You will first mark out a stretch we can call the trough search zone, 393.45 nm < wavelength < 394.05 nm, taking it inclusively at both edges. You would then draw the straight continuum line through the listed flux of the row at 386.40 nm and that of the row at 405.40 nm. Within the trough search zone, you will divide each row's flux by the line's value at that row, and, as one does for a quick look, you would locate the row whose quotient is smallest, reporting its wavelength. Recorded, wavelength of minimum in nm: 393.50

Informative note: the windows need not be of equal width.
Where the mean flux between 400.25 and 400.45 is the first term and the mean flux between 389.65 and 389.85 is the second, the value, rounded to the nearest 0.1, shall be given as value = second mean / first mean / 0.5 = 1.2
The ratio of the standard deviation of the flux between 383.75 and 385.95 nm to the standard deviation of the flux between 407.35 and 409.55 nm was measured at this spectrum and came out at 0.8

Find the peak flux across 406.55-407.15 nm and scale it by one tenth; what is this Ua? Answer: 1.6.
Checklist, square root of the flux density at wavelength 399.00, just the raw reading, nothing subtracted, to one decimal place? 3.7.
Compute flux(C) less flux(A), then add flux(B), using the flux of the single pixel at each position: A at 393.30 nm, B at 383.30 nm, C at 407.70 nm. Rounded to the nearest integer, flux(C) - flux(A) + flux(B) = 15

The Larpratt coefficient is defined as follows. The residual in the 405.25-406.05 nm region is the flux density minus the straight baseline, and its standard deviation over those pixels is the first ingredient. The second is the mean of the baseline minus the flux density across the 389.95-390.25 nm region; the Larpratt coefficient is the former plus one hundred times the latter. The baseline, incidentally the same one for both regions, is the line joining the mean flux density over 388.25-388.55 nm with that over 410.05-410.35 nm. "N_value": -144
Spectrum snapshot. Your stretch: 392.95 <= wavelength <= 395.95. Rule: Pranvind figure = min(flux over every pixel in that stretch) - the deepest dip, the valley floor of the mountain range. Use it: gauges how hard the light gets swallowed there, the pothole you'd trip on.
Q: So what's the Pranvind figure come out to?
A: 1.77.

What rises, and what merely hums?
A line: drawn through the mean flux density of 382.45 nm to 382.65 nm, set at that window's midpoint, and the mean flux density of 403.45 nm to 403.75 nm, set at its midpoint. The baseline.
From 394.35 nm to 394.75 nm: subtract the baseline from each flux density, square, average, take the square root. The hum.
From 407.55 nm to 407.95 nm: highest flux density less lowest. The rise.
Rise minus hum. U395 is -2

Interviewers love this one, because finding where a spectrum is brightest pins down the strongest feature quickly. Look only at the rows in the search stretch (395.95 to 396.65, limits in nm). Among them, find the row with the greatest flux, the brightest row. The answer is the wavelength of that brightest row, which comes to 396.00 nm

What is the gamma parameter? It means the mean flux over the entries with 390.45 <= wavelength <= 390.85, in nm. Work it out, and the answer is 8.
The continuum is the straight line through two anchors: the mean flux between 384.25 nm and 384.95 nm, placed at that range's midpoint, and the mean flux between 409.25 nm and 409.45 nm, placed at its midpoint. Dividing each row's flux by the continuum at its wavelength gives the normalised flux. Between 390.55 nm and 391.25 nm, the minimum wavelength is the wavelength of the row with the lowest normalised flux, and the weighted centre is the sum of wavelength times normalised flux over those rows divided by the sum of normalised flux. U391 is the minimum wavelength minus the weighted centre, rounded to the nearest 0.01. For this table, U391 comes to -0.33 nm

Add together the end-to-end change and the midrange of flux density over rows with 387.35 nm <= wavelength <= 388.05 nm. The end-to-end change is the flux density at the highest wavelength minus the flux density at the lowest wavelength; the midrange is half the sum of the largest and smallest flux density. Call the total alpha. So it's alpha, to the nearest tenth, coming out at 5.7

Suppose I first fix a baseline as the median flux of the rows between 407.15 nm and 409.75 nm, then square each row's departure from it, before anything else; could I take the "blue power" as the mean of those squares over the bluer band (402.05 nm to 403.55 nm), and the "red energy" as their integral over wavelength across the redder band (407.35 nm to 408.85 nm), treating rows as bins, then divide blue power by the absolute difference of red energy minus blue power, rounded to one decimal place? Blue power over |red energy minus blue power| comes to 1.8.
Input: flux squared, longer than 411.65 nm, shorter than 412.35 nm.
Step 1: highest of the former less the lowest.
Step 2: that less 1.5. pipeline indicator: 48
